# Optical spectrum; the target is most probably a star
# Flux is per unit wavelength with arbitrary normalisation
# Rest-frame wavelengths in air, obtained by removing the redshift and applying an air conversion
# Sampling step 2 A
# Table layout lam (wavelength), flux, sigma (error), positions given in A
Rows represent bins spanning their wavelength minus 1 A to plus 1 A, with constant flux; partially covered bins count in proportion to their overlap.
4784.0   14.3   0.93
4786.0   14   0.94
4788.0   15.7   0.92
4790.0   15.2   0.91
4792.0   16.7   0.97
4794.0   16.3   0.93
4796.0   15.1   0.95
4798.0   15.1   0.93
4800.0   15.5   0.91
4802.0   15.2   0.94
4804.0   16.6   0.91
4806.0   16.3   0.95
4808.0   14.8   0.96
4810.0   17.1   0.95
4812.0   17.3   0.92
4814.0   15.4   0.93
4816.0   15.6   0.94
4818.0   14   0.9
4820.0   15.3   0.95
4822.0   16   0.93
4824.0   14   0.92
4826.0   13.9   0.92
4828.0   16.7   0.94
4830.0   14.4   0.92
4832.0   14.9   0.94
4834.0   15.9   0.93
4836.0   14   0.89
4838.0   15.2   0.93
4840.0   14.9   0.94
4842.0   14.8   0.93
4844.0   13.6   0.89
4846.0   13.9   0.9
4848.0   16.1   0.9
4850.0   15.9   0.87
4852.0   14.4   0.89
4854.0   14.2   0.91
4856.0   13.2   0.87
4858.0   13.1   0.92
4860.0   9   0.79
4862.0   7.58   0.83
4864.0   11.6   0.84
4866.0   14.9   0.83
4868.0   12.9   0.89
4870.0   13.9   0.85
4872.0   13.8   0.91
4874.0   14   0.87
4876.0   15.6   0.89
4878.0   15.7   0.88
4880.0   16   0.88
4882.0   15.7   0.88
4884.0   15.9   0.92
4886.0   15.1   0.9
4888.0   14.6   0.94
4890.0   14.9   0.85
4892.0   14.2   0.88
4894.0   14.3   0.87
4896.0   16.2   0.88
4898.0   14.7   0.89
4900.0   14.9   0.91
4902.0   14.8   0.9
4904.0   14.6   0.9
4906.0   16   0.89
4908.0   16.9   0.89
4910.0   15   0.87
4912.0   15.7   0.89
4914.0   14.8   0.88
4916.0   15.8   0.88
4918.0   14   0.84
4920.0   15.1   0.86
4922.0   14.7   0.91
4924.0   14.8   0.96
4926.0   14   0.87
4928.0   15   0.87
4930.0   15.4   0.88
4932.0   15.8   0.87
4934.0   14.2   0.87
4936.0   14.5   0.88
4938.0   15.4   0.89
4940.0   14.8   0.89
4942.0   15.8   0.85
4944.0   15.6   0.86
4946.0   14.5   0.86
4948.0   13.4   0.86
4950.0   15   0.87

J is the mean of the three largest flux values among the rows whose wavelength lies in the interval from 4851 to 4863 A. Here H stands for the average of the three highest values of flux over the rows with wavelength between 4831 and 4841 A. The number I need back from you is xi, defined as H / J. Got 1.100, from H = 15.33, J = 13.9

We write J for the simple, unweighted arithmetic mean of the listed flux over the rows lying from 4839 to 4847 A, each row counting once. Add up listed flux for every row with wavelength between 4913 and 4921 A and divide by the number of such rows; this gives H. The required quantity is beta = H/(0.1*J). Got 10.4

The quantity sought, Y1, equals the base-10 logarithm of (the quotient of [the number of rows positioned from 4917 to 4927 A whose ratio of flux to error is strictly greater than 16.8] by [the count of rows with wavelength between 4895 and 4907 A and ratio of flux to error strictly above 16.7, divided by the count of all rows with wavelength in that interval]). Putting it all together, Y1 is 0.5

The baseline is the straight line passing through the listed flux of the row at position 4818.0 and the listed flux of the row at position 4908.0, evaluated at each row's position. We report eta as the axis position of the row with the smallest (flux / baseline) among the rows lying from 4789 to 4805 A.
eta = 4802.0 A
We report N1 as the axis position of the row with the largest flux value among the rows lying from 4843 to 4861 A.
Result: 4848.0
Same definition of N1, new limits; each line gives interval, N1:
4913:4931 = 4916.0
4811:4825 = 4812.0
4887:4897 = 4896.0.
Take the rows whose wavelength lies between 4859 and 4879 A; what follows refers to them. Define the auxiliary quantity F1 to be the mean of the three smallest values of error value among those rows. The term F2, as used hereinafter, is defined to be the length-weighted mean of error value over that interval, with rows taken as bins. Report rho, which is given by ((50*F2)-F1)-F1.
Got 41.3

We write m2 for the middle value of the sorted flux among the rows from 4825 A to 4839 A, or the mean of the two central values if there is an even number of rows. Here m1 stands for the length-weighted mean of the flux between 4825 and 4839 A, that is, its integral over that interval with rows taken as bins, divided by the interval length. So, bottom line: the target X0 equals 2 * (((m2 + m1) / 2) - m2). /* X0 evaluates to 0.10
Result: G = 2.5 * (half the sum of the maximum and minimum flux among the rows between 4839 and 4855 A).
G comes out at 37.1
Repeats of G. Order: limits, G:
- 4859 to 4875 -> 28.1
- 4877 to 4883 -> 39.6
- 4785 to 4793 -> 38.4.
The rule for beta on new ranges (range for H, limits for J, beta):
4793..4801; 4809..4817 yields 9.5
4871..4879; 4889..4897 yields 9.9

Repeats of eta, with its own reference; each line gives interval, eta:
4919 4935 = 4934.0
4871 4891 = 4872.0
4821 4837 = 4836.0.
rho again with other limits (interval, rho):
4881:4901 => 42.9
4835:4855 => 43.5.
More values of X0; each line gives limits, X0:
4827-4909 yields -0.34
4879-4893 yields 0.10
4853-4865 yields -0.90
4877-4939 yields 0.12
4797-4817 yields 0.34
